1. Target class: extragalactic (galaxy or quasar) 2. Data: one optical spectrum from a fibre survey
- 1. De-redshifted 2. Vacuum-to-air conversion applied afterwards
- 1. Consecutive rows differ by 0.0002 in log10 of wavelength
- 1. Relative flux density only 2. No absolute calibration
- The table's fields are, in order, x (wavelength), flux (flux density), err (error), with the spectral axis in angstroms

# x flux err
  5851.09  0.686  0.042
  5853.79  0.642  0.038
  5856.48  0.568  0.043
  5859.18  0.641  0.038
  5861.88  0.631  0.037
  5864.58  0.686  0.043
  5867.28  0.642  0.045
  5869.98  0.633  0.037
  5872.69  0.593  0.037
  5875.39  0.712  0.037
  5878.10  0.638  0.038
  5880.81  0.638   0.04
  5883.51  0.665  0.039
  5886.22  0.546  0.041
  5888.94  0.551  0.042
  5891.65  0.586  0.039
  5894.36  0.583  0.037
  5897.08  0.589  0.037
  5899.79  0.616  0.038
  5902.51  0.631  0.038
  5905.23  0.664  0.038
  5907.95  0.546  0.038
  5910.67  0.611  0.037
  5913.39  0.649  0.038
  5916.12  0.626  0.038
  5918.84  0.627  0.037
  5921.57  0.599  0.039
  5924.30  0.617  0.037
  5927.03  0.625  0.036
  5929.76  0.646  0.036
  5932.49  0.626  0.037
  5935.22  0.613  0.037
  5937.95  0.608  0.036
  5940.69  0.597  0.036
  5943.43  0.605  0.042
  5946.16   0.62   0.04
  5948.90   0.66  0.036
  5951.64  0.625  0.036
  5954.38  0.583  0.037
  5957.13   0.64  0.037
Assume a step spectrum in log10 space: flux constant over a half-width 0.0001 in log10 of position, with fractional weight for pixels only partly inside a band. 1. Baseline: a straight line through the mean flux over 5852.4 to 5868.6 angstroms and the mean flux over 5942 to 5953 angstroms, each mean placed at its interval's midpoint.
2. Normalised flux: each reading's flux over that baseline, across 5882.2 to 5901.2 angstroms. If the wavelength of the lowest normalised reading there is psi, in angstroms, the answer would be 5886.22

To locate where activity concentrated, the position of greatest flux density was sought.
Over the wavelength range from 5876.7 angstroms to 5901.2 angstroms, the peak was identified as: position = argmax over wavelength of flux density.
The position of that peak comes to 5883.51 angstroms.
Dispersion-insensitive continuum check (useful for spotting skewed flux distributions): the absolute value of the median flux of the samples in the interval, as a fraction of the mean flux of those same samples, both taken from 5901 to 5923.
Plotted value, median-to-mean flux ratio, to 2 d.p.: 1.01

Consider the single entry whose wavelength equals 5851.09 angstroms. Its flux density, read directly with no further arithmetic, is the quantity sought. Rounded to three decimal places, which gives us 0.686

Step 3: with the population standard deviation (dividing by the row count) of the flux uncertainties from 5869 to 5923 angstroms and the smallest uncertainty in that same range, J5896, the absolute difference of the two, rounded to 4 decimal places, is 0.0356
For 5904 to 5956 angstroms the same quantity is 0.0345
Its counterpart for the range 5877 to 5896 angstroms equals 0.0354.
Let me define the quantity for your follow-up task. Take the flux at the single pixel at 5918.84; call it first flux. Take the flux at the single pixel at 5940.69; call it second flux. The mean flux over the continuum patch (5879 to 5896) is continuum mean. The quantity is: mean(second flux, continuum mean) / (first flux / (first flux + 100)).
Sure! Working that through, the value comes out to 96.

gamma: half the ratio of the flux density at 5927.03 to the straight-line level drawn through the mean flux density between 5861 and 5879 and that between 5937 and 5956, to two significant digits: 0.50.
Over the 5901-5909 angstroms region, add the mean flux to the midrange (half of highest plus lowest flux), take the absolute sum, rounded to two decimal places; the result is 1.22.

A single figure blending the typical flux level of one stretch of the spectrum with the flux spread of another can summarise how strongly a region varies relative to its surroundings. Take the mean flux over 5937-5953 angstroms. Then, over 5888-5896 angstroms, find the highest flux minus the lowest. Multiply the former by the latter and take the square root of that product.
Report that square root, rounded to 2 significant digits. 0.15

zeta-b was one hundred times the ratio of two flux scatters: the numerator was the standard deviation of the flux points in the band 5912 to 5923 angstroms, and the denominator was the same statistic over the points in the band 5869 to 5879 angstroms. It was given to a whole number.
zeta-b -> 41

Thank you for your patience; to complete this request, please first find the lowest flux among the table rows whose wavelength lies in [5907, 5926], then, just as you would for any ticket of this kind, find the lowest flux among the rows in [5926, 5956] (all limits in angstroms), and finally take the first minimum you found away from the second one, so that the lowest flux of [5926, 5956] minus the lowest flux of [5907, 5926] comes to 0.037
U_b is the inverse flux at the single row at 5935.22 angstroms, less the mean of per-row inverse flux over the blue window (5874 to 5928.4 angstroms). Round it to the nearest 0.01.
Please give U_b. 0.00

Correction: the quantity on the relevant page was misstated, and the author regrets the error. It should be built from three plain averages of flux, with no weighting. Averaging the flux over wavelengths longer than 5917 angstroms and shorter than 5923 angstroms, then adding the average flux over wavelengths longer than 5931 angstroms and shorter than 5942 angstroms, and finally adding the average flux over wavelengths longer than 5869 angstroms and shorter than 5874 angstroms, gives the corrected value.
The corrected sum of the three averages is 1.837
